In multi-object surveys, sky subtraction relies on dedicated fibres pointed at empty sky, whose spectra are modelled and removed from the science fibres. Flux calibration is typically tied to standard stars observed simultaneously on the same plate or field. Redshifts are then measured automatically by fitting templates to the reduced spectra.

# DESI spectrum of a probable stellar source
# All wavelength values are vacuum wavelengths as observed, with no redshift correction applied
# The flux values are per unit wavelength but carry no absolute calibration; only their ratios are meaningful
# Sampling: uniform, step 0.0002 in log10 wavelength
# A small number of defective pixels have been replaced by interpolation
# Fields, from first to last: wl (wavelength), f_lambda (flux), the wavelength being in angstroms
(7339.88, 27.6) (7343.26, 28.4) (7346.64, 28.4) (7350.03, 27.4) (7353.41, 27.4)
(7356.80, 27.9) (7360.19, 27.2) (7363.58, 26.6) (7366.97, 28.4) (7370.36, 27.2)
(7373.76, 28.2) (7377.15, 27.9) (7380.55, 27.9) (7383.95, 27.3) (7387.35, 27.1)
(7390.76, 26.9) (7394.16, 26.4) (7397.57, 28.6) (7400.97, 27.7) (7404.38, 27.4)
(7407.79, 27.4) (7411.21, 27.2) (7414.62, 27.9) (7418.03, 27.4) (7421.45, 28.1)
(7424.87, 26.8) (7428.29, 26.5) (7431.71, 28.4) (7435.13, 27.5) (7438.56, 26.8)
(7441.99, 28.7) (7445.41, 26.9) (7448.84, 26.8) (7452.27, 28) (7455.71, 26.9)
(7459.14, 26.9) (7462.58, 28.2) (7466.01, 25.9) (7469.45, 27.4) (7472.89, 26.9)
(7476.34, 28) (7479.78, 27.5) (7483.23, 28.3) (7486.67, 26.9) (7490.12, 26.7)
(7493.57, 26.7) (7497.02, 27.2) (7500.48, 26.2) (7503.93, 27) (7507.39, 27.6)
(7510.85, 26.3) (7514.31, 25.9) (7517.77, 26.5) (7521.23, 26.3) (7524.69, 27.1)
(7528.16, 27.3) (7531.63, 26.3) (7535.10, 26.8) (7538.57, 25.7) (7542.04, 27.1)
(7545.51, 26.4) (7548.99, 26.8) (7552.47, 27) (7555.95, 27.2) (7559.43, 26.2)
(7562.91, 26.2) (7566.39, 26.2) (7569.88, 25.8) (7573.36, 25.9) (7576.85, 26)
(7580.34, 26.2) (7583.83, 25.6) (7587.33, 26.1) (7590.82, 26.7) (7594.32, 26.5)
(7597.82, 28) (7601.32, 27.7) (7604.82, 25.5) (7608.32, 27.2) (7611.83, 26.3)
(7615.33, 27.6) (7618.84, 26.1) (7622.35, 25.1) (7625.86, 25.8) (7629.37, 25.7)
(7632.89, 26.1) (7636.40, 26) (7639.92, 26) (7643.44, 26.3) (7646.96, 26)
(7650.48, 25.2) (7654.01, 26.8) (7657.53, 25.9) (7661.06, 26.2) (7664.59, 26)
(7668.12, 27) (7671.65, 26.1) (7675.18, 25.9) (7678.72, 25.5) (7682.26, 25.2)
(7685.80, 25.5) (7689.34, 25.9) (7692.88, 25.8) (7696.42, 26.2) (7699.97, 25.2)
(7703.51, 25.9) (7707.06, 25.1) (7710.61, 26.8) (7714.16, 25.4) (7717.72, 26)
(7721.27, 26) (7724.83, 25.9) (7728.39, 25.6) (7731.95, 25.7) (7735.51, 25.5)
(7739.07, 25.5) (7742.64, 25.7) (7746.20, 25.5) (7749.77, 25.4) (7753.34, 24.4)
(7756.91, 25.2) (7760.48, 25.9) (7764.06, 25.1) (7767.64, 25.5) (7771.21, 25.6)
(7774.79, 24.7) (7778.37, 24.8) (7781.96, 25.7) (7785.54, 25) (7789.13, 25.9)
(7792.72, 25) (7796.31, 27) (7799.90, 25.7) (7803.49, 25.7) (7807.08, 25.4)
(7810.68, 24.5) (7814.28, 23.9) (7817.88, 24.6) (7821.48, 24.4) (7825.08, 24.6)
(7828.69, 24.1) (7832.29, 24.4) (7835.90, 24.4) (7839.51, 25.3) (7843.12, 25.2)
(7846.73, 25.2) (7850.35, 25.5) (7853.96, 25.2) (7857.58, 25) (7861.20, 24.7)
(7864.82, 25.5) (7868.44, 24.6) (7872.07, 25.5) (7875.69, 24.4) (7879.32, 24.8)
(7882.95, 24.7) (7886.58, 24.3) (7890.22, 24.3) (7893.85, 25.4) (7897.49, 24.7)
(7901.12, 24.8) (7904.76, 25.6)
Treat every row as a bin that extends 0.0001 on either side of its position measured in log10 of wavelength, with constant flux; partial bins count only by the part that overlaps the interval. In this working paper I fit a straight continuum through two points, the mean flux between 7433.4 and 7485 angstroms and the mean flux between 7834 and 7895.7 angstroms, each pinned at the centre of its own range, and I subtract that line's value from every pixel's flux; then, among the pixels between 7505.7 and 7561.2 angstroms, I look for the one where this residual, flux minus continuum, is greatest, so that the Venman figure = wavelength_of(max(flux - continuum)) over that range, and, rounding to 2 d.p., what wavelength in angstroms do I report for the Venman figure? 7507.39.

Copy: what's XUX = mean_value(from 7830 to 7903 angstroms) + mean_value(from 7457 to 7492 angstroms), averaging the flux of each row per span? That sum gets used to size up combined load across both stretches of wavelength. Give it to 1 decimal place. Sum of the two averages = 52.2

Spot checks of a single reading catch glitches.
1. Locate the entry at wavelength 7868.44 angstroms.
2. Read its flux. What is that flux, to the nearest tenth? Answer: 24.6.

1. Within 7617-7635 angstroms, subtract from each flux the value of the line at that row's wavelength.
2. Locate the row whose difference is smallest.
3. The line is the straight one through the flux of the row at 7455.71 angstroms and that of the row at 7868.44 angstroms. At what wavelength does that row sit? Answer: 7622.35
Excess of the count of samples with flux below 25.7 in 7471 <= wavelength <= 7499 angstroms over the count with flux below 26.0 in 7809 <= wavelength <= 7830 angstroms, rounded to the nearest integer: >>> -6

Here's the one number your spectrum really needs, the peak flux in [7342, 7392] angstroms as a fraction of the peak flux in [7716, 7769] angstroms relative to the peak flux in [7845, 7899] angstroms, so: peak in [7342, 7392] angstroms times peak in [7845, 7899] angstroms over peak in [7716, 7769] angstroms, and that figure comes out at 27.9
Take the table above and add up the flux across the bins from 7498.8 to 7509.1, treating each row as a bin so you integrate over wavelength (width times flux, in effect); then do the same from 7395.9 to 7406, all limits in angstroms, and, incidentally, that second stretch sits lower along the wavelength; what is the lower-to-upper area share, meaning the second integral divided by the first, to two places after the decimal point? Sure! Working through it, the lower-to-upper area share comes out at 1.02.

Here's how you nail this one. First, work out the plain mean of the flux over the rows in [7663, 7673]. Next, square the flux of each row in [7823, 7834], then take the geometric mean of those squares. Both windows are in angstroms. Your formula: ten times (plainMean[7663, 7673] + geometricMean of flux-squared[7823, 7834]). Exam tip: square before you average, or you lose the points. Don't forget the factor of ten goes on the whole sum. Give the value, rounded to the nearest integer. 6201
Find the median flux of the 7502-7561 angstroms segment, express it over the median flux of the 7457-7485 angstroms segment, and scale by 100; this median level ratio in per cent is 97.6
